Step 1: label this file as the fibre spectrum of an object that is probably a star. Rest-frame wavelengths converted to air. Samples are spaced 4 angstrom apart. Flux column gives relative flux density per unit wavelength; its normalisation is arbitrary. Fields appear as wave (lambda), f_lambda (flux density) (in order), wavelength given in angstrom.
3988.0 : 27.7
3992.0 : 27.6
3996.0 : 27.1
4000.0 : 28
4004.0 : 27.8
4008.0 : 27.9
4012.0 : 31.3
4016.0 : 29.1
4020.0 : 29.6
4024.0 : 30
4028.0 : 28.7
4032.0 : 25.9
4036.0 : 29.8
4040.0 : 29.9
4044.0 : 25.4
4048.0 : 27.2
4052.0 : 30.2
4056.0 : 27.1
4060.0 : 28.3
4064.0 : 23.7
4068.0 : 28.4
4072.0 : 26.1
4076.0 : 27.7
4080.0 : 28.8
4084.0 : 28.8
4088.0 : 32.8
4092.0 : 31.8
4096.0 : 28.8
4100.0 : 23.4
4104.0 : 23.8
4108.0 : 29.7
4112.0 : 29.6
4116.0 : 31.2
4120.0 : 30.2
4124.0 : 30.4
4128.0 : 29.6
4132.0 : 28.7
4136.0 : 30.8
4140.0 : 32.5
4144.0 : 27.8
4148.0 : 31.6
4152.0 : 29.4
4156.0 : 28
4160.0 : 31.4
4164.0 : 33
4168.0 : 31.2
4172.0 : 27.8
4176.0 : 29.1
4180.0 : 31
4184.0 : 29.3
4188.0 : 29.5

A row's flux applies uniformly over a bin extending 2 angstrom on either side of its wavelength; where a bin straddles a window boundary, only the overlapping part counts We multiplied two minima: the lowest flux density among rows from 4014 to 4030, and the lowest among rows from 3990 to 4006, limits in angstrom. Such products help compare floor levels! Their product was 778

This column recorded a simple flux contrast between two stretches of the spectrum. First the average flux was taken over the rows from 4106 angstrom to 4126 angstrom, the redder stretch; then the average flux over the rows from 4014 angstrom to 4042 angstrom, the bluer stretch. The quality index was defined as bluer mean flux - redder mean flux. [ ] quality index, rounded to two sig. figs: -1.2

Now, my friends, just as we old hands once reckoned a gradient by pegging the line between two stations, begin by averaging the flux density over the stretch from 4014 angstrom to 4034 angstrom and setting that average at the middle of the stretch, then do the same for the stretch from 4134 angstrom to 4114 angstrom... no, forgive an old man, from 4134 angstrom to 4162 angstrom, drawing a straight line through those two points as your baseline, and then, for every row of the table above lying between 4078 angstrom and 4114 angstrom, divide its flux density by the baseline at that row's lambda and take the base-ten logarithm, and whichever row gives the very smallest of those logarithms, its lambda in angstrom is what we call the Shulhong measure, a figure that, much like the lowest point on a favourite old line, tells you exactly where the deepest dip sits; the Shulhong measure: 4100.0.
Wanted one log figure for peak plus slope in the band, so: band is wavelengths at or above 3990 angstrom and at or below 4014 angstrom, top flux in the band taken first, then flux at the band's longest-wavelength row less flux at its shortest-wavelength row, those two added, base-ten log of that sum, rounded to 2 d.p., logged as 1.54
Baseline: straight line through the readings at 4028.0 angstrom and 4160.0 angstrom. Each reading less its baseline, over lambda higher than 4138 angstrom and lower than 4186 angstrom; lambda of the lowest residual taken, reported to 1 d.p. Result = 4172.0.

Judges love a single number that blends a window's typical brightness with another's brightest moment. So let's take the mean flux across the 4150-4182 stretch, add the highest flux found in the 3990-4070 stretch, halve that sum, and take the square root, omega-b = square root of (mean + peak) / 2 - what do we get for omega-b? 5.54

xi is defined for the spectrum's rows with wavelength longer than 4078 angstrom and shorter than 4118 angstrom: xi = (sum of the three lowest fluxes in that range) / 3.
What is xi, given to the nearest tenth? 25.3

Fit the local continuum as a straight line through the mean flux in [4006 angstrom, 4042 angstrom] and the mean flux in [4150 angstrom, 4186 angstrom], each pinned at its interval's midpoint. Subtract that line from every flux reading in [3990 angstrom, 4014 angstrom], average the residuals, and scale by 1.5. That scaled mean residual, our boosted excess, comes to -1.1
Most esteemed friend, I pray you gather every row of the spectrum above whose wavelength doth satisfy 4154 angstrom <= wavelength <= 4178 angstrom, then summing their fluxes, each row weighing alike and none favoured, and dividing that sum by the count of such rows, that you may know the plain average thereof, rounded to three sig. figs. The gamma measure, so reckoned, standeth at 30.1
